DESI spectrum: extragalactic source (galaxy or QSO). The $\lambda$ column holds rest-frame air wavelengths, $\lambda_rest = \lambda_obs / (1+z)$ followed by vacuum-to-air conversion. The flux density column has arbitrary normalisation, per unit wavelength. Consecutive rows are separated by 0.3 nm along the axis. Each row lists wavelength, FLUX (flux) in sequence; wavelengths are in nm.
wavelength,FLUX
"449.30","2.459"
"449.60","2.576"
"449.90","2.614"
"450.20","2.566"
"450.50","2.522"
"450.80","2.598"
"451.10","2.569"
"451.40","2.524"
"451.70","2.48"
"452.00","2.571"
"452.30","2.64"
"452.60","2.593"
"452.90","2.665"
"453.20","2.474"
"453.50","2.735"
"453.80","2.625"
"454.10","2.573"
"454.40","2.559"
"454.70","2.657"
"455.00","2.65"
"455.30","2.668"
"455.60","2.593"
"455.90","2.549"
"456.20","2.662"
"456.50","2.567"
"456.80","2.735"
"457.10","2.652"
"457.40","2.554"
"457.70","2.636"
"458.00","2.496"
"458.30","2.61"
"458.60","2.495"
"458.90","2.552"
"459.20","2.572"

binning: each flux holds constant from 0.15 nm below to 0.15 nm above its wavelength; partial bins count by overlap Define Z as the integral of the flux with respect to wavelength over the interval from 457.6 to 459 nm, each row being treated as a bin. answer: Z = 3.58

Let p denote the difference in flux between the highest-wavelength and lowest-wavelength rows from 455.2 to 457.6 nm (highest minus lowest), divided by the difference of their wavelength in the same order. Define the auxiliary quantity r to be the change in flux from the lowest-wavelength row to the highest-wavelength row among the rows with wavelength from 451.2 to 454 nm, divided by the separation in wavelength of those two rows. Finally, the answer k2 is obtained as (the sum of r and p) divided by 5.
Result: -0.0024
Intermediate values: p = -0.054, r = 0.04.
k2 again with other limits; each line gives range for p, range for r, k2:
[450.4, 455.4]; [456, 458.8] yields -0.0078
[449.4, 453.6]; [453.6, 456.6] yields 0.0039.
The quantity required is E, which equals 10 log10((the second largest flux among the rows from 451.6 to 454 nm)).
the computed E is 4.26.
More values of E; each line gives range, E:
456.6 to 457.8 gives 4.24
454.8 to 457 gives 4.26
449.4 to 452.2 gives 4.15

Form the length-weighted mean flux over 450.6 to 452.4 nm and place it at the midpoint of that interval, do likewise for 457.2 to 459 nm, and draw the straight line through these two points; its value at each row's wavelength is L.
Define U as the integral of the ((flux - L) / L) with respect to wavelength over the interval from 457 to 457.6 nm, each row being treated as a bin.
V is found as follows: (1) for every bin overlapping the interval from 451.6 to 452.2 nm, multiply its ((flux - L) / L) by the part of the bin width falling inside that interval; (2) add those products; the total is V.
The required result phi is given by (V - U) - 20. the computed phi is -20.01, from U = 0.010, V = -0.005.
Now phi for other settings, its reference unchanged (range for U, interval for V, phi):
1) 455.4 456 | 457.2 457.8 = -20.00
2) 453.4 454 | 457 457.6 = -20.02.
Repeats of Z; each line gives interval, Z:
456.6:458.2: 4.18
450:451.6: 4.09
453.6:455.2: 4.19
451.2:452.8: 4.10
